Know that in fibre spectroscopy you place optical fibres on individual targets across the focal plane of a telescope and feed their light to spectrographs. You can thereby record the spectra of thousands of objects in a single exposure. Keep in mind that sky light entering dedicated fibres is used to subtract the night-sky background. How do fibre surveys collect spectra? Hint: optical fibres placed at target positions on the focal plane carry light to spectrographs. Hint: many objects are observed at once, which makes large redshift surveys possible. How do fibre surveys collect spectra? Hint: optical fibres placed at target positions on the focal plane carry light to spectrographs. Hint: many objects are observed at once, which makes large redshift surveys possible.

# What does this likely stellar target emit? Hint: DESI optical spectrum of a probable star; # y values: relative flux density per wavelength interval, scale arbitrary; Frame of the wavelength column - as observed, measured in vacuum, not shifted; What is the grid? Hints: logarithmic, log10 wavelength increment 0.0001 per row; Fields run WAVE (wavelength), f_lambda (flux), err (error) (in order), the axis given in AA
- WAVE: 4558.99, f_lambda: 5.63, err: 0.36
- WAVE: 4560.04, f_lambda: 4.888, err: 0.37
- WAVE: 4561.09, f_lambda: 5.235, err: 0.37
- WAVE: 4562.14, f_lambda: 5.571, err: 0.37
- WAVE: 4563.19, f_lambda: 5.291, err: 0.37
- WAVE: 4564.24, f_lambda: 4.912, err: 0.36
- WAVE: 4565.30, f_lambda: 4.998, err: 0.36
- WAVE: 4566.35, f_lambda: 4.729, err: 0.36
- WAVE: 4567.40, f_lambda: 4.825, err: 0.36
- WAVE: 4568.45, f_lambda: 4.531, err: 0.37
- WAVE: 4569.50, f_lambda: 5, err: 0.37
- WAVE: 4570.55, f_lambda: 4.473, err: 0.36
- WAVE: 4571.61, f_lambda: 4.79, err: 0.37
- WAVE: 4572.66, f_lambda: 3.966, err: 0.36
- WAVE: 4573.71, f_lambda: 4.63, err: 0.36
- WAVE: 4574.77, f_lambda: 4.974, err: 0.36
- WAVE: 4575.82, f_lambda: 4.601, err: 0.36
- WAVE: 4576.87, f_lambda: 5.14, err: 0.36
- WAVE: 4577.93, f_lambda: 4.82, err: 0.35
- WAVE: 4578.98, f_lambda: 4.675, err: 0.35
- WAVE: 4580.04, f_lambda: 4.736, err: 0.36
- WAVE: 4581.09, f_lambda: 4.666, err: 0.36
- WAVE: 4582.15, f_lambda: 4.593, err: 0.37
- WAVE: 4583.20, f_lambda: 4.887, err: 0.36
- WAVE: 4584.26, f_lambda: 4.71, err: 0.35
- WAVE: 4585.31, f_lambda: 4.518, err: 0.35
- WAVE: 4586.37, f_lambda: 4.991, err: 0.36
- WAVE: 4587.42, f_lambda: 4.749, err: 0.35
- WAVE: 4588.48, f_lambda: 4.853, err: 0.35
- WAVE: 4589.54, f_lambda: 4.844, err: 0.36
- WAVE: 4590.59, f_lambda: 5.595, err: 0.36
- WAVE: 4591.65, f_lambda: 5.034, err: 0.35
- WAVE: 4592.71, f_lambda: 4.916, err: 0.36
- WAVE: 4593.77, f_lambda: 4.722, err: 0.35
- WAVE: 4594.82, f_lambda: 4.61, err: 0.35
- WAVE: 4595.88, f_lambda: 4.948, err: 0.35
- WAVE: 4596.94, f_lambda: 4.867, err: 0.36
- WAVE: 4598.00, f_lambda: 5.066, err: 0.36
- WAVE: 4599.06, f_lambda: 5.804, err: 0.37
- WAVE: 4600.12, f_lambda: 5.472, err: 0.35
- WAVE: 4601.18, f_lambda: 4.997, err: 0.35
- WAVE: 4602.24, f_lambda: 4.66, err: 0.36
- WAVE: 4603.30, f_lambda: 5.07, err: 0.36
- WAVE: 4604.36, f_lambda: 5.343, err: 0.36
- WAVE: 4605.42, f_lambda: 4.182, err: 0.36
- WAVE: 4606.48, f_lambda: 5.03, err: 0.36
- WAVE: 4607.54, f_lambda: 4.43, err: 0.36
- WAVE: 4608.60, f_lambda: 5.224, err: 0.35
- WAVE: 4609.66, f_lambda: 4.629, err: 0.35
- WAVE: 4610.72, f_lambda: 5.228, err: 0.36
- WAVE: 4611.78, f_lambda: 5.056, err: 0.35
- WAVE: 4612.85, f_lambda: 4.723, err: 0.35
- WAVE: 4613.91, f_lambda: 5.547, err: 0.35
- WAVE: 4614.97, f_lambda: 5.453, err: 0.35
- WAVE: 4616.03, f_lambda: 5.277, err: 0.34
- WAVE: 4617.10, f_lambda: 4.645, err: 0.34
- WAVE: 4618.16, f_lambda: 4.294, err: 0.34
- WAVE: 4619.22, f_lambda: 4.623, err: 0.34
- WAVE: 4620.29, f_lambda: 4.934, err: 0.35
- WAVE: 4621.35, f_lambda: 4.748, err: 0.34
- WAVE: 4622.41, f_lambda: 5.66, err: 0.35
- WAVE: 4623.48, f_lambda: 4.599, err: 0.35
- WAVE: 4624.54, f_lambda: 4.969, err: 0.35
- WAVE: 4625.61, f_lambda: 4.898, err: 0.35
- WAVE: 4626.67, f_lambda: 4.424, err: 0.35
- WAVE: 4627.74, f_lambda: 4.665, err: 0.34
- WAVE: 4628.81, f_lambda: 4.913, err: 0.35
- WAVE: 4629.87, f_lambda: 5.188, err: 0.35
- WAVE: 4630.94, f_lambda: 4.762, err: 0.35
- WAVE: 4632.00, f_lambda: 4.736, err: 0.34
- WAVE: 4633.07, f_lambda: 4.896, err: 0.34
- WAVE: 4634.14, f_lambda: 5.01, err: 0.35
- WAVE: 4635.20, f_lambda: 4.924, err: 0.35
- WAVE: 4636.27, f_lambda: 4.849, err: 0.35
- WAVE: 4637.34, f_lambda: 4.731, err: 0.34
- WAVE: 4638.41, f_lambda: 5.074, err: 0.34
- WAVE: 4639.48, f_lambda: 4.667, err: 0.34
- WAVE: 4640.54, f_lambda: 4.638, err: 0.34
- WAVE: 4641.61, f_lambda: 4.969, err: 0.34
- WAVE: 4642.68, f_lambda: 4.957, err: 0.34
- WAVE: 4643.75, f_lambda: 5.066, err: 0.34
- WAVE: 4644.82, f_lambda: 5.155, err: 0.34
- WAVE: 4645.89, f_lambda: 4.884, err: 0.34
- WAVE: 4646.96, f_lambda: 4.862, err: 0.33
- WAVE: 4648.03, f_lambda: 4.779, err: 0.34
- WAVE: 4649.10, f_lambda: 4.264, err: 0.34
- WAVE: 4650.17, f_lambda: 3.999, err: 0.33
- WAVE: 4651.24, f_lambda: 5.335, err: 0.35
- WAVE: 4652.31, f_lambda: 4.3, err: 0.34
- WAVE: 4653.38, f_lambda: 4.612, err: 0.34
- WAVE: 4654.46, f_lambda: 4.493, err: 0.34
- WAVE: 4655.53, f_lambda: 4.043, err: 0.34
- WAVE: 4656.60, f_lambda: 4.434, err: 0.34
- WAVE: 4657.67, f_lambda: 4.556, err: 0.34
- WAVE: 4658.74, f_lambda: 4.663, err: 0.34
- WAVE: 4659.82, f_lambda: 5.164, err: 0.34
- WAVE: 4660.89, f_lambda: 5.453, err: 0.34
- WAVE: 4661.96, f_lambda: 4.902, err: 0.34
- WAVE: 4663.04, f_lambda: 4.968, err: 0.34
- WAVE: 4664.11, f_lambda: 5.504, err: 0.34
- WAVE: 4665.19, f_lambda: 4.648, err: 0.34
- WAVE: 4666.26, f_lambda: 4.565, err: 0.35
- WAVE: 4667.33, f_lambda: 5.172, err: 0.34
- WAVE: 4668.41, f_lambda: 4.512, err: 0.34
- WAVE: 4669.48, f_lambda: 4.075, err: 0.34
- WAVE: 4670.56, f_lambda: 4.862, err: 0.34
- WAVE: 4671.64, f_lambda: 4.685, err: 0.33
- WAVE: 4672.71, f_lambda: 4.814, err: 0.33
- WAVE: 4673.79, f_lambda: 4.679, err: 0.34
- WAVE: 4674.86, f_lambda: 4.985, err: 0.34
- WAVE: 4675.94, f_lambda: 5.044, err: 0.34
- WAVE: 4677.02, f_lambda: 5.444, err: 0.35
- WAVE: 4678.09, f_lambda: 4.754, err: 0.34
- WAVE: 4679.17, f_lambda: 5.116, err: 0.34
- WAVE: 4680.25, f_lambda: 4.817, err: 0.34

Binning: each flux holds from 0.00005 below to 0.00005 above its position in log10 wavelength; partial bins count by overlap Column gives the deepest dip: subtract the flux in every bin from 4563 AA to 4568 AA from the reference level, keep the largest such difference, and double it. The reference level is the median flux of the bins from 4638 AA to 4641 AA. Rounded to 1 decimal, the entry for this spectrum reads -0.1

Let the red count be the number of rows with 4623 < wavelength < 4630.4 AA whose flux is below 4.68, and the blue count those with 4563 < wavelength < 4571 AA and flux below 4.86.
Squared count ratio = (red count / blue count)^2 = 0.56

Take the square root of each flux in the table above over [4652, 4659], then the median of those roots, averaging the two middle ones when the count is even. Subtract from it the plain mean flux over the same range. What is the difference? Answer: -2.32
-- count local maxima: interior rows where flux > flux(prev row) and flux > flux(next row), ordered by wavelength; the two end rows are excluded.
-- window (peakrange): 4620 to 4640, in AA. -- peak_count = 5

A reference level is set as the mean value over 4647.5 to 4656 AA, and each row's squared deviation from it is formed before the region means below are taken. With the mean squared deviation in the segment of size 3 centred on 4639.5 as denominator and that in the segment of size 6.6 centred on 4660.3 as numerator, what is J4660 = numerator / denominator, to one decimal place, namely 2.3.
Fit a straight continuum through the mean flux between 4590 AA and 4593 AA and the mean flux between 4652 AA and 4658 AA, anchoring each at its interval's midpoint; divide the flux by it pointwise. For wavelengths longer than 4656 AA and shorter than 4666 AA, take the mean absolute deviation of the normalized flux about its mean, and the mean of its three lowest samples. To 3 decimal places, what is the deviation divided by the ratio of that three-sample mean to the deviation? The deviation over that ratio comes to 0.005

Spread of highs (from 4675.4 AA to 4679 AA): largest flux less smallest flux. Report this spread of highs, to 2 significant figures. 0.69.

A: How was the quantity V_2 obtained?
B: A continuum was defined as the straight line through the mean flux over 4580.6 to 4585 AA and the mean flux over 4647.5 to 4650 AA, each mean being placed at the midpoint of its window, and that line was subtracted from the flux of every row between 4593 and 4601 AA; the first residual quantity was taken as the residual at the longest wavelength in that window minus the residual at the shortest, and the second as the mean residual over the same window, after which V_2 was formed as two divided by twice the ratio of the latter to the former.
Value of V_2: 1.9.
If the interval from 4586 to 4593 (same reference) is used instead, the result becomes -0.2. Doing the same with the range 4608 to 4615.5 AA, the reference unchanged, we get 0.5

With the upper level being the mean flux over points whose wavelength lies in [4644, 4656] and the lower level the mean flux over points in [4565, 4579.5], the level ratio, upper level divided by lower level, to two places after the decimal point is 0.98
